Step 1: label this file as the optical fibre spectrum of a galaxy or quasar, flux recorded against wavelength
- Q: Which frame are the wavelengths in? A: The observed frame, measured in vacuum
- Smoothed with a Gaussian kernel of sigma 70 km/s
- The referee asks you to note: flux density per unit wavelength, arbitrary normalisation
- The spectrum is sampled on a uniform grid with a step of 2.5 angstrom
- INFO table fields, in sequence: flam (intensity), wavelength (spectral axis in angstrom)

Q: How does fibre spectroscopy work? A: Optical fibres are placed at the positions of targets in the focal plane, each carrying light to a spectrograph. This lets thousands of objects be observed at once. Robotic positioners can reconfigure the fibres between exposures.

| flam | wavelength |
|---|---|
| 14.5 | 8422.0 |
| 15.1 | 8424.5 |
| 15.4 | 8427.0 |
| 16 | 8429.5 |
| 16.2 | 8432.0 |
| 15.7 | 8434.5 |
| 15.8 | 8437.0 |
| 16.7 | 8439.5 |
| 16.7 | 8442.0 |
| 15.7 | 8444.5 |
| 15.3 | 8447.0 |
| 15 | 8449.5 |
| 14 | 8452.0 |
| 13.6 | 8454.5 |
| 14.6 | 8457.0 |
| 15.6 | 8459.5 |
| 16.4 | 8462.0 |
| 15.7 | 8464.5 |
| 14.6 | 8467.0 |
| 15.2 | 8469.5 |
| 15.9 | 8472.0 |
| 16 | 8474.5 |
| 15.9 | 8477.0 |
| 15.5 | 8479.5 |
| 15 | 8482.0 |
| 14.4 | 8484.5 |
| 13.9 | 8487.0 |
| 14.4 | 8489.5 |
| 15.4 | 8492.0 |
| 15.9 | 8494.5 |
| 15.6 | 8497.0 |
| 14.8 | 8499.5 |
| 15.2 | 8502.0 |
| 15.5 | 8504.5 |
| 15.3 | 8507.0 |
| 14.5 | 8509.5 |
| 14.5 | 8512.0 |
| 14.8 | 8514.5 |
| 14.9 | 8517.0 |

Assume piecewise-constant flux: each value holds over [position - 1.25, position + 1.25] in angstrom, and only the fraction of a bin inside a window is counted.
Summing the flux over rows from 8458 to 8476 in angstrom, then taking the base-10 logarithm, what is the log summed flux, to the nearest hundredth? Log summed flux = 2.04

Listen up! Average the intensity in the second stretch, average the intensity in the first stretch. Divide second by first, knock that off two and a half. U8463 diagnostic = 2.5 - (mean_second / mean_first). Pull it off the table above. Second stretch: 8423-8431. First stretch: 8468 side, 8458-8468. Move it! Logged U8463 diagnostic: 1.505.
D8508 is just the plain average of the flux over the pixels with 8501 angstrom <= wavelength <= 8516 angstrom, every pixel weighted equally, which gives 15.0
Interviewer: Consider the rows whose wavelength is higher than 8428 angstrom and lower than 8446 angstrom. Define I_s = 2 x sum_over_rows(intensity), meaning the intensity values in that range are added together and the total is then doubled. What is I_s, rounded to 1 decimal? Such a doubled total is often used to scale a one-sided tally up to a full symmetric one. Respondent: 225.6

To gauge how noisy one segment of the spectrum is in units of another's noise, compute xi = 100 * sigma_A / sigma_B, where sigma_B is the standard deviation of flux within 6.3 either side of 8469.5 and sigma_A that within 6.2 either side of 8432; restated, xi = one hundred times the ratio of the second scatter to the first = 52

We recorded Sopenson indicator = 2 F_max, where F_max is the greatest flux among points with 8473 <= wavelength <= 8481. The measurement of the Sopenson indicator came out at 32.0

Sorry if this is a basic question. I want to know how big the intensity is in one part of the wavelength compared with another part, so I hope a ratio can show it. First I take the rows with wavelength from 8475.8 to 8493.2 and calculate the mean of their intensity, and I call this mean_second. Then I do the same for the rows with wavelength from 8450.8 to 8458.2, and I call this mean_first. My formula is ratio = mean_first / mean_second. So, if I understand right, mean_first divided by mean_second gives 0.94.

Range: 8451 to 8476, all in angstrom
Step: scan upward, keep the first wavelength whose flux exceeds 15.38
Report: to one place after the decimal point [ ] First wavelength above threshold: 8459.5 angstrom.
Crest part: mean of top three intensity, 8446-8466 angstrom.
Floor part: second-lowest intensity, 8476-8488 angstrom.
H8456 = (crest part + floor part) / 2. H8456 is 15.15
